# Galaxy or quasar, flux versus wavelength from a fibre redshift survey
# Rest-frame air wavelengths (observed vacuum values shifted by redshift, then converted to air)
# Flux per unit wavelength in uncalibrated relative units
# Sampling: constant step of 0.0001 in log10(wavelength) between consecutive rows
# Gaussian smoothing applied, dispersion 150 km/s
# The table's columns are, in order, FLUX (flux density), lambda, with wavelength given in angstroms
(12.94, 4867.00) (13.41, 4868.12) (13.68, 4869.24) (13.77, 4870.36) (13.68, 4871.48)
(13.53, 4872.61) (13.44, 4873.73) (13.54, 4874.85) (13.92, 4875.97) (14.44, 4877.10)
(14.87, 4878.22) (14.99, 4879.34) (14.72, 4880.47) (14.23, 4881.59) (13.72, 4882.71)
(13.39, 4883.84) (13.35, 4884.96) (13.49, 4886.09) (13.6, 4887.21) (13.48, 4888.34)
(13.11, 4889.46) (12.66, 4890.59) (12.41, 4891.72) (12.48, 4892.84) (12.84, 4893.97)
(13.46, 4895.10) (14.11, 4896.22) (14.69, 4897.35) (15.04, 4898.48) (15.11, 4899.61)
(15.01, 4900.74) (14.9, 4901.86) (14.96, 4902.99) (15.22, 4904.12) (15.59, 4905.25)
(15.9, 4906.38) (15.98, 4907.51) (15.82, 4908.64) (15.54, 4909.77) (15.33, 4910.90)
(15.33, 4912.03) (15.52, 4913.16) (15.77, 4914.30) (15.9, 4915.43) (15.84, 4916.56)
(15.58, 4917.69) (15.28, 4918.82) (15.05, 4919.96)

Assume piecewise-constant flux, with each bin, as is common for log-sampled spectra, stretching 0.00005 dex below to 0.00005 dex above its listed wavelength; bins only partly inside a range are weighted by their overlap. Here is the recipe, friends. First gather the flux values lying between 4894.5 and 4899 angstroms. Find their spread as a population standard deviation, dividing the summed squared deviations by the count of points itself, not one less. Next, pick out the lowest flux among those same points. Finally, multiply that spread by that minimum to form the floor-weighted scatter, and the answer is 8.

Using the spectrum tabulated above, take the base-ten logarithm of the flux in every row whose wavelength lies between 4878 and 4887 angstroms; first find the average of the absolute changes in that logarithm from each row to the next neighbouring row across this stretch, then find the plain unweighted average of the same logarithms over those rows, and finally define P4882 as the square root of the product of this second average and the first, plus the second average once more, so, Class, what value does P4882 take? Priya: 1.25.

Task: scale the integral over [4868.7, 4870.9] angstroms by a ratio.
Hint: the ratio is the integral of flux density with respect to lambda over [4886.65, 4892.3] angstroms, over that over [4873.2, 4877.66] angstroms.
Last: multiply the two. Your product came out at 36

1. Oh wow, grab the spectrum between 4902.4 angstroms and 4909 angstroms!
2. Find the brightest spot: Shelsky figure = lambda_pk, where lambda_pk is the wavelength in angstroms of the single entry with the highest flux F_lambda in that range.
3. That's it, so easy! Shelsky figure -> 4907.51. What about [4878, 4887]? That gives 4879.34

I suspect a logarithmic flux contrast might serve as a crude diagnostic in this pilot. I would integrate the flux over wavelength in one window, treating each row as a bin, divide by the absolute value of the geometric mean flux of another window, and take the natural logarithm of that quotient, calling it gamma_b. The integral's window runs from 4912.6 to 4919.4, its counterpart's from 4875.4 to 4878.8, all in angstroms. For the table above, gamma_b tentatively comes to 2.00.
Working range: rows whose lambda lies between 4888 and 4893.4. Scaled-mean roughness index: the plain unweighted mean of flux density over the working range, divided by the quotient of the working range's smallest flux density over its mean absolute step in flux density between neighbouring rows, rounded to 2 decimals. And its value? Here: 0.29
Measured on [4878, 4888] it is 0.26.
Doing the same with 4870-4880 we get 0.25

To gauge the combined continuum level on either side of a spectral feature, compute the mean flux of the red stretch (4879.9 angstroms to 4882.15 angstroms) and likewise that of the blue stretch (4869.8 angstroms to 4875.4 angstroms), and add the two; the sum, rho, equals 28.1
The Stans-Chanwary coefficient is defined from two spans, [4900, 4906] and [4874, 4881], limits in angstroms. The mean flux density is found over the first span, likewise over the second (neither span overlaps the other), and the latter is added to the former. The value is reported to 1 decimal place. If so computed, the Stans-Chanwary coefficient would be 29.5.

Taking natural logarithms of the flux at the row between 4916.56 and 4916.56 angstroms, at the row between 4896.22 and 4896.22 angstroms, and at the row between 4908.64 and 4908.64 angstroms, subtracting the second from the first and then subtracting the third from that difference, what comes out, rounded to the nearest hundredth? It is -2.65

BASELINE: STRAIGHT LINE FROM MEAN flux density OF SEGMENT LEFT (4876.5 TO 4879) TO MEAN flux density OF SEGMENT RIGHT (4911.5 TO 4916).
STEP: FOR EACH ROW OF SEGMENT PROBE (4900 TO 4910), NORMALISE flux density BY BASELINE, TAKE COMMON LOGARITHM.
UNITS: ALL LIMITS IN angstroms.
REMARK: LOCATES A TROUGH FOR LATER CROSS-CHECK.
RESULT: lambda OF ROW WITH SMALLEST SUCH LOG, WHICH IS 4901.86 angstroms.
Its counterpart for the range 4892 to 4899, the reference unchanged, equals 4892.84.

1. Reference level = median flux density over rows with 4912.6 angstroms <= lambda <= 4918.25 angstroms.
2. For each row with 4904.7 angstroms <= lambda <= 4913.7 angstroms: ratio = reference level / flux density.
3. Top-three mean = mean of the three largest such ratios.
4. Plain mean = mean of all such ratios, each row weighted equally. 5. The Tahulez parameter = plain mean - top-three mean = -0.015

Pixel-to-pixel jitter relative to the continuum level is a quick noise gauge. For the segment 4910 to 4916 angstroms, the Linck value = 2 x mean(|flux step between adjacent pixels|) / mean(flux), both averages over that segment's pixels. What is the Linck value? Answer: 0.018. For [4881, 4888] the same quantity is 0.033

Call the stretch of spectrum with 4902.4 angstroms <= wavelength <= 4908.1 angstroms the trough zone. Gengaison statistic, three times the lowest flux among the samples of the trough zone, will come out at 44.9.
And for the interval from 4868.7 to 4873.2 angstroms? 40.6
